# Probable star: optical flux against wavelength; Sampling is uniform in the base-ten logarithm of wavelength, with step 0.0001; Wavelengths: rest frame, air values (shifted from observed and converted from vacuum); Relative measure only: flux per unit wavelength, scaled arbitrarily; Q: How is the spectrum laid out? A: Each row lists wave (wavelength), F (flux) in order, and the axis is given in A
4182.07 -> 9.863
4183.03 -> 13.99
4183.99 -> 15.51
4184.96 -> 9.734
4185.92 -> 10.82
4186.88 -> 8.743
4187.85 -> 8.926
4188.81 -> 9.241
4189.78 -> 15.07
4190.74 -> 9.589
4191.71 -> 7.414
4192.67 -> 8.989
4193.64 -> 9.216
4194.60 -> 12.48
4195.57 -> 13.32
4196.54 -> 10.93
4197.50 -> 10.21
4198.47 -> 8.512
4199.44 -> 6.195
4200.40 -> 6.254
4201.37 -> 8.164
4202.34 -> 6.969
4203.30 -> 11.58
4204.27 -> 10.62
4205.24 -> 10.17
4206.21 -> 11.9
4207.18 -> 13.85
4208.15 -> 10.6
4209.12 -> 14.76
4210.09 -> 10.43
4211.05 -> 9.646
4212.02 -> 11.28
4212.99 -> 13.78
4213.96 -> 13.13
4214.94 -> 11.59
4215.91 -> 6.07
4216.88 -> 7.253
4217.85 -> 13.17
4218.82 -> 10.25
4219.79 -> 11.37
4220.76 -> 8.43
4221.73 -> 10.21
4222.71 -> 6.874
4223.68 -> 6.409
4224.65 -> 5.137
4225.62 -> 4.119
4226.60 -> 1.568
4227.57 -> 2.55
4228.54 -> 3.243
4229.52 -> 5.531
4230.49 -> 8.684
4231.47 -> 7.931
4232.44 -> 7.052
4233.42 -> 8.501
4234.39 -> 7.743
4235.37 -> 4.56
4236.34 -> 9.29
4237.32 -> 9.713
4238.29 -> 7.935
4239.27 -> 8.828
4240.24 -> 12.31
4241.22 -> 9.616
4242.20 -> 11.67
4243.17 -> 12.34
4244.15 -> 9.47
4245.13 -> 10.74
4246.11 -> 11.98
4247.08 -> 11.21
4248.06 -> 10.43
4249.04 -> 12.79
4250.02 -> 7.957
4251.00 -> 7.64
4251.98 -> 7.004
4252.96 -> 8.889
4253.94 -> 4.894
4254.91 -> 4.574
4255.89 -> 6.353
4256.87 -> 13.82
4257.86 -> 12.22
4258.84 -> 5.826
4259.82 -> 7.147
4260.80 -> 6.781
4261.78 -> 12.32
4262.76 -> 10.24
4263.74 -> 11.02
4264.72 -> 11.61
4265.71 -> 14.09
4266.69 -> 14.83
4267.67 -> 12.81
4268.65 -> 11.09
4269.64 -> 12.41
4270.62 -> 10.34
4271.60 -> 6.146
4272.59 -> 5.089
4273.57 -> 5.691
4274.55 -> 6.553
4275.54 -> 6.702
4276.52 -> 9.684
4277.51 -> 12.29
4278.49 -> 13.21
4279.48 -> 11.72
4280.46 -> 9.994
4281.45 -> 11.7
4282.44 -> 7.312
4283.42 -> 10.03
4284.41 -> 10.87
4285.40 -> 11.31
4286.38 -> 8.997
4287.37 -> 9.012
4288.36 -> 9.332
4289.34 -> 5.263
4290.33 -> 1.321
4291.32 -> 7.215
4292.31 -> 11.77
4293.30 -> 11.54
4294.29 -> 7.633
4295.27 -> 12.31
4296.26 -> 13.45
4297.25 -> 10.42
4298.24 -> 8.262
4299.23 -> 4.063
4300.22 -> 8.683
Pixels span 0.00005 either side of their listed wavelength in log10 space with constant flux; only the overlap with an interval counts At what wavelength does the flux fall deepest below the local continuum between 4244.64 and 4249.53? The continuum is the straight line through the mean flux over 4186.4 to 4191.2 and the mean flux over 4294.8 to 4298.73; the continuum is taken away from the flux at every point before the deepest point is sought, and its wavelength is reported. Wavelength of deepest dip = 4248.06 A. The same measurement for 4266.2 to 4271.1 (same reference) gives 4270.62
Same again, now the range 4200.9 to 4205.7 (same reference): 4202.34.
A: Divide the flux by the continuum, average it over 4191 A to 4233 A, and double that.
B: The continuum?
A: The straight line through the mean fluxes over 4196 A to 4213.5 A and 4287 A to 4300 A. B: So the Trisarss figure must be 1.8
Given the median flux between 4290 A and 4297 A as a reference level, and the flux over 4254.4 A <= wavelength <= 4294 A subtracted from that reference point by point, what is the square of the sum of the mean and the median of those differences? 12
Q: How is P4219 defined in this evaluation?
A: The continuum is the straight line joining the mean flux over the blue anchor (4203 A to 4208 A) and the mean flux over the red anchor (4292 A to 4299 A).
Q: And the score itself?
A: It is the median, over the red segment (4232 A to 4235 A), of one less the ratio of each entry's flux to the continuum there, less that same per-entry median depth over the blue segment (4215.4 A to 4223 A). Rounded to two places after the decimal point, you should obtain 0.13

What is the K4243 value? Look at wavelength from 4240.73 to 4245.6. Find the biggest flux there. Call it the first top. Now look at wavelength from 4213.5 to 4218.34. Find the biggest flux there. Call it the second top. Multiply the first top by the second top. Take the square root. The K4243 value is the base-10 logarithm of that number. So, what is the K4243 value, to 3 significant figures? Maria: 1.11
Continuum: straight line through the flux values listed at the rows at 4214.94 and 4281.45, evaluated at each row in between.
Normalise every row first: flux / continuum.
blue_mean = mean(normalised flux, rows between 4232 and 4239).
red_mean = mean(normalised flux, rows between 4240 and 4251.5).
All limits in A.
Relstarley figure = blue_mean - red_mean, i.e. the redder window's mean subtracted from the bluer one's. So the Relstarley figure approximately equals -0.24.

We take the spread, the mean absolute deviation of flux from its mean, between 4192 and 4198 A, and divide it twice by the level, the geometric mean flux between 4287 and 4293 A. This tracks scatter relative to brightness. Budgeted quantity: 0.038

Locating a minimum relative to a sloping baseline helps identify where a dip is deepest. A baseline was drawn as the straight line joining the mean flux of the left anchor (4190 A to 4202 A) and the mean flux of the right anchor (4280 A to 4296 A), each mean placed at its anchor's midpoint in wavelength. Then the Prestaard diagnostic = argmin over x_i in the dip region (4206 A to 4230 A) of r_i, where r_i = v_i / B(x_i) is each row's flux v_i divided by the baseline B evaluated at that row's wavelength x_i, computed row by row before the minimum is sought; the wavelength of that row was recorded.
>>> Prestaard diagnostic 4226.60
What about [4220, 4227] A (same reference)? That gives 4226.60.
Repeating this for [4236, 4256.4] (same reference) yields 4254.91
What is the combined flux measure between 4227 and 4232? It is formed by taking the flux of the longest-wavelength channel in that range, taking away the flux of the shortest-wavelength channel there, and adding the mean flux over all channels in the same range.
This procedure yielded 11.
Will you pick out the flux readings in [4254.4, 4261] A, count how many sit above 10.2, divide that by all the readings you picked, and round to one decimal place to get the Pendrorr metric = 0.3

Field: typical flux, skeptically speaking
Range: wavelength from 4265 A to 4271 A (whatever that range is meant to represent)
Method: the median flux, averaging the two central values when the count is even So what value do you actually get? 12.6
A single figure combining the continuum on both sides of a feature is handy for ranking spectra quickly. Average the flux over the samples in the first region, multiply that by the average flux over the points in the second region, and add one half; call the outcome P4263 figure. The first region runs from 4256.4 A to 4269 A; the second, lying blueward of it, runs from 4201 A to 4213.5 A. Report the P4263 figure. 123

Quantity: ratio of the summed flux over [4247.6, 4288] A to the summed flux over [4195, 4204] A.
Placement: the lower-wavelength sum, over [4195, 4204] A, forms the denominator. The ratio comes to 4.8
